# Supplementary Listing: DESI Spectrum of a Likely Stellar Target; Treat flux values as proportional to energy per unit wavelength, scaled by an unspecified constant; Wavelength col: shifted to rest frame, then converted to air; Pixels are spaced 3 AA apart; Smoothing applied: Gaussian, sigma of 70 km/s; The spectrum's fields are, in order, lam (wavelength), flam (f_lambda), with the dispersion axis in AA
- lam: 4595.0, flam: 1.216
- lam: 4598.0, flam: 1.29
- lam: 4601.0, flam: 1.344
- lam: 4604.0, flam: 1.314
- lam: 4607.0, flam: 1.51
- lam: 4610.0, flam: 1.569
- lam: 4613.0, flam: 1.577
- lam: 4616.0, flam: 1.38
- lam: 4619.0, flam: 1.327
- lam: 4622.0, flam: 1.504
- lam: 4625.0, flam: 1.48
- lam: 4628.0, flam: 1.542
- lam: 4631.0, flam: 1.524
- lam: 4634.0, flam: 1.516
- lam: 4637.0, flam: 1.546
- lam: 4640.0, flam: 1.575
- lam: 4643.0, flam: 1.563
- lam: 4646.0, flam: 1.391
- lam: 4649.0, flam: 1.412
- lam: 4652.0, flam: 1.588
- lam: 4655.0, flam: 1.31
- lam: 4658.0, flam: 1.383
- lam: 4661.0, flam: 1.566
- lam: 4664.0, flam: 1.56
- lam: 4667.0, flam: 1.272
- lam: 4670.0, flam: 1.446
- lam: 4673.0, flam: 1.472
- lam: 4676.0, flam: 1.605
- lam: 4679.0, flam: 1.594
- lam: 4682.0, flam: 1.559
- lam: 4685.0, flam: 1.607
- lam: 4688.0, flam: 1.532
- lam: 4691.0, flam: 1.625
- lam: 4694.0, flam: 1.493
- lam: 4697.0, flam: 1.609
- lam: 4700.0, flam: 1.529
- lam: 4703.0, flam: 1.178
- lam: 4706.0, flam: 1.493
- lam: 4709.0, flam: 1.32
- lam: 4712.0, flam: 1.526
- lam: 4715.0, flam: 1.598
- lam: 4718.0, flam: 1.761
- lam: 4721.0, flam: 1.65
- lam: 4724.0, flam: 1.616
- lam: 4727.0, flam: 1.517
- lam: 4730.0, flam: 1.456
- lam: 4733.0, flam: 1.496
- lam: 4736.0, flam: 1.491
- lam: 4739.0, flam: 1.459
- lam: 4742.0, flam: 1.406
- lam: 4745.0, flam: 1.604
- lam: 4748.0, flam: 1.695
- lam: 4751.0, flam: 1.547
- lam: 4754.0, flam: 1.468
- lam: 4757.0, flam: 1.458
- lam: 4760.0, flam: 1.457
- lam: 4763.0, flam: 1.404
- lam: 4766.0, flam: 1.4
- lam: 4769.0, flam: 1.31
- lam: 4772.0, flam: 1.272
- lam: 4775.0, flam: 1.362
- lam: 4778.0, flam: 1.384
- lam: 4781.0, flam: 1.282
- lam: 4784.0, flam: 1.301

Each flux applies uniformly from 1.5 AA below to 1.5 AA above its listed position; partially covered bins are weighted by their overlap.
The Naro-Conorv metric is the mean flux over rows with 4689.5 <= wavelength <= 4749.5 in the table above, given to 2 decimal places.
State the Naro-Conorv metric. 1.53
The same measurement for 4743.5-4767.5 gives 1.50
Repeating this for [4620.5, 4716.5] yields 1.50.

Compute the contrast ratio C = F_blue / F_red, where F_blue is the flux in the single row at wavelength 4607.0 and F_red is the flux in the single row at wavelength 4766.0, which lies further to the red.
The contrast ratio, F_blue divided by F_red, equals 1.08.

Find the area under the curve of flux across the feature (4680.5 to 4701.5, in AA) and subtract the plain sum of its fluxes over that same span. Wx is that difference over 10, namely 2.19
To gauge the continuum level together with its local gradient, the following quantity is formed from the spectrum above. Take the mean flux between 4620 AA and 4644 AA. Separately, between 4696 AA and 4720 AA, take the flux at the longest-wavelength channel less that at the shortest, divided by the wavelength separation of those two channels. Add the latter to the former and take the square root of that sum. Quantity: 1.24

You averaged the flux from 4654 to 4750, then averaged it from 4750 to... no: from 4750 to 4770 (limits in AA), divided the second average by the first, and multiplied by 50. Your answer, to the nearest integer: 47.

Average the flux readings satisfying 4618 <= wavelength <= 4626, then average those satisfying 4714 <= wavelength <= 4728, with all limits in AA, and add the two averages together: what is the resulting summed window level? 3.07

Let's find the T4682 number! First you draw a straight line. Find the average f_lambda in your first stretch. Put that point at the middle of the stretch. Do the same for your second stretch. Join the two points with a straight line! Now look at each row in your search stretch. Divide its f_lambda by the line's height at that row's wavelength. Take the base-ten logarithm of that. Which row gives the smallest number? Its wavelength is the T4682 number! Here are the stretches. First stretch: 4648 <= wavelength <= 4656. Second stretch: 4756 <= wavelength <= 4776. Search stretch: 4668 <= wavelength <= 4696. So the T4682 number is 4670.0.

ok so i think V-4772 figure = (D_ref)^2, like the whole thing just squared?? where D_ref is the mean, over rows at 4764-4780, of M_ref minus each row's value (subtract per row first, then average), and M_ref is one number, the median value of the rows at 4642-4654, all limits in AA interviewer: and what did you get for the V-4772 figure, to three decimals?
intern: 0.020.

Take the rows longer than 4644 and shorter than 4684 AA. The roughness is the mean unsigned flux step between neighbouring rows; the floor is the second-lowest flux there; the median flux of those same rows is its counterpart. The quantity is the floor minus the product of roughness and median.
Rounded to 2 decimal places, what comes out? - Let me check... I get 1.14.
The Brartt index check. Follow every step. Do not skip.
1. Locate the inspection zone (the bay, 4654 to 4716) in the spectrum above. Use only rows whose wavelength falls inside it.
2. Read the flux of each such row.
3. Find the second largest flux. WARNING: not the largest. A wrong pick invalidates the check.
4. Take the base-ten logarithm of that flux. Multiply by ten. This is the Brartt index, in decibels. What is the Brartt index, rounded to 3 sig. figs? 2.07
